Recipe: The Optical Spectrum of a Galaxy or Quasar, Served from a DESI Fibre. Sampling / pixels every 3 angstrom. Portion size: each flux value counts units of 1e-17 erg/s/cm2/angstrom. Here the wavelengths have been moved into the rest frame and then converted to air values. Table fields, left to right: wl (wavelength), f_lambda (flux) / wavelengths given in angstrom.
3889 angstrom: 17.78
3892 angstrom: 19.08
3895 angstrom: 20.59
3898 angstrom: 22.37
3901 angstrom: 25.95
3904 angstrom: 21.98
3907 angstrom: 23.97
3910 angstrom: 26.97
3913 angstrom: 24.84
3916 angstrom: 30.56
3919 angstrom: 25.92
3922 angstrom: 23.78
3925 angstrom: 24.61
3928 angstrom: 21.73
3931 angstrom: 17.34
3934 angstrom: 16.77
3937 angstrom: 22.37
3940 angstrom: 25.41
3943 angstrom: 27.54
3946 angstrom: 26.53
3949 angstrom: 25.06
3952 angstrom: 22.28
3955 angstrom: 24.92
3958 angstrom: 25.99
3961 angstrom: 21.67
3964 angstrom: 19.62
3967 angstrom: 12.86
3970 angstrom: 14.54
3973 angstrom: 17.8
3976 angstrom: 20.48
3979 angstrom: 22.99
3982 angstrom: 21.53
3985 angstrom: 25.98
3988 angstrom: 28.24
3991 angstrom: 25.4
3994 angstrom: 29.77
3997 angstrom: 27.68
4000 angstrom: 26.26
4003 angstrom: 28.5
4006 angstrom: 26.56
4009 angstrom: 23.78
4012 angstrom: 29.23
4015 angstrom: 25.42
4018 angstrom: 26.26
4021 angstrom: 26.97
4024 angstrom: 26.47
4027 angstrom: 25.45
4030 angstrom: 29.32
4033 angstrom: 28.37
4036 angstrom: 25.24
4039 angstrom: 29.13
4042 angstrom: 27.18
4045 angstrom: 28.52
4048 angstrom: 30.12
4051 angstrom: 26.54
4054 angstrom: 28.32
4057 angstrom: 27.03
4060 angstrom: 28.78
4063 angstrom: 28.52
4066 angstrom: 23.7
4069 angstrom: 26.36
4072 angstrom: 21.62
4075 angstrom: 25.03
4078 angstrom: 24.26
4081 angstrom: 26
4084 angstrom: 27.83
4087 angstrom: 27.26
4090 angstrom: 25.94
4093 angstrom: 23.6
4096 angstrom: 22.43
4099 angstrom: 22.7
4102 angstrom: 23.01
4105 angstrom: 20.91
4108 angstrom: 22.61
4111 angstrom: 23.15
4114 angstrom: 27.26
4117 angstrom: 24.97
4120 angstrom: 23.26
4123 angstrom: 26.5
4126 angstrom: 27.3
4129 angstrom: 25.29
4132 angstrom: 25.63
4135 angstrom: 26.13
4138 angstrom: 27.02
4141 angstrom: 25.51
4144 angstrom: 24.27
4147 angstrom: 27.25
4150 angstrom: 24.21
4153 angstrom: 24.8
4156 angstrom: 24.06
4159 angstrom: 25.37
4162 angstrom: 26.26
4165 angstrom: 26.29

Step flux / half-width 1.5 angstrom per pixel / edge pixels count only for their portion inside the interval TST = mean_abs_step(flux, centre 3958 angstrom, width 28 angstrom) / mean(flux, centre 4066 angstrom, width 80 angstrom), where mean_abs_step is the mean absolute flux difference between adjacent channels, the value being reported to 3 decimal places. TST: 0.109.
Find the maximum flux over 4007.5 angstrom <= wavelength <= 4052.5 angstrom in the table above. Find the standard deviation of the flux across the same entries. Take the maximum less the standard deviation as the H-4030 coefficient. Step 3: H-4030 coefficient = 28.3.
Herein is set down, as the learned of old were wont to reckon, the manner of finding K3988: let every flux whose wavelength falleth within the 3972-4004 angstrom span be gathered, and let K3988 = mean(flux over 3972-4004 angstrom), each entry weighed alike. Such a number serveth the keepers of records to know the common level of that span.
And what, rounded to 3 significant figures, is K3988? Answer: 25.0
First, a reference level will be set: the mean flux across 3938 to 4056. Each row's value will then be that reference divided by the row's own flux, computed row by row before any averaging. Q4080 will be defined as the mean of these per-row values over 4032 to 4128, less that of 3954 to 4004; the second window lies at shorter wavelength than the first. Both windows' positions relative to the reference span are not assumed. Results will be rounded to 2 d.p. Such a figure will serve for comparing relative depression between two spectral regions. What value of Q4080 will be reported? -0.16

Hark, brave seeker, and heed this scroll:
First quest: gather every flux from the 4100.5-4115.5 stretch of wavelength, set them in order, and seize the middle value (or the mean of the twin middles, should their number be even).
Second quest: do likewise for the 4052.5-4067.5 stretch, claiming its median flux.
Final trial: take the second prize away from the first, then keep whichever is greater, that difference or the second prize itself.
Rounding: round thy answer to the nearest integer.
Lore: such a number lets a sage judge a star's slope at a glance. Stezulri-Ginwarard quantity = 28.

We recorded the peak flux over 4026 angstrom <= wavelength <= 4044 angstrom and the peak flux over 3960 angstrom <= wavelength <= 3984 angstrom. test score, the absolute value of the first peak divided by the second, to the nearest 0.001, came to 1.275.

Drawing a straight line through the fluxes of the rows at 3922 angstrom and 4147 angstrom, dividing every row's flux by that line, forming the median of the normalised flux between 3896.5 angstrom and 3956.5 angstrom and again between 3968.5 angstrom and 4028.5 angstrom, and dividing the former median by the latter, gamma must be 0.99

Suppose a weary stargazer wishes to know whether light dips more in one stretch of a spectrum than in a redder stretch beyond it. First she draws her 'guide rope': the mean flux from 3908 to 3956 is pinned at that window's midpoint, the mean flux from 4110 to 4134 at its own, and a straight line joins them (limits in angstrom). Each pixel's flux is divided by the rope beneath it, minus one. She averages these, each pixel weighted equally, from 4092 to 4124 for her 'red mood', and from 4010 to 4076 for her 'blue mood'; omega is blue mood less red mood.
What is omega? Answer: 0.15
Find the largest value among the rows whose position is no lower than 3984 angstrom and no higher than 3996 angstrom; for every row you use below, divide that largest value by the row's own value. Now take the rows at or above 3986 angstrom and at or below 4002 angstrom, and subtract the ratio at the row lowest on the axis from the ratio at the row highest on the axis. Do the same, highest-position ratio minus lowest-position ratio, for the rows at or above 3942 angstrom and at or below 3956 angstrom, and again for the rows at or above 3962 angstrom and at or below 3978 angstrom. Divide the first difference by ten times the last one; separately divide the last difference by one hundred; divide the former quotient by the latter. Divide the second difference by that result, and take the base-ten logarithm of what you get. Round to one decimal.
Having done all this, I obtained -3.2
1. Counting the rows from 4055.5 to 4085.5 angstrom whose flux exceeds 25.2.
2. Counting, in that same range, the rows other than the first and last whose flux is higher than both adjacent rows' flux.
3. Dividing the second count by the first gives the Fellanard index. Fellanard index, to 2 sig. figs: 0.50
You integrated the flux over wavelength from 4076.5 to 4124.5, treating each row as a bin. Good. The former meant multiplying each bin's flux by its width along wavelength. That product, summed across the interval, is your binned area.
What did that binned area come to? 1175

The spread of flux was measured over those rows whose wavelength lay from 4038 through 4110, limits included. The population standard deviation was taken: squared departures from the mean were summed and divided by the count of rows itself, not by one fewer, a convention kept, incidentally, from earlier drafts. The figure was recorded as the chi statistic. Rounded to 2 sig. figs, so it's 2.6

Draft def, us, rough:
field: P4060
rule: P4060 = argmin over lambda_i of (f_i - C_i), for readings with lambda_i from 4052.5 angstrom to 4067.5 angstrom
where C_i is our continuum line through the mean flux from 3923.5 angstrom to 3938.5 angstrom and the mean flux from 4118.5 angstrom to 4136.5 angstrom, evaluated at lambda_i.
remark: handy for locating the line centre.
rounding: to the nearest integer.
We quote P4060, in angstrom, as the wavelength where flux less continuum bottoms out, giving 4066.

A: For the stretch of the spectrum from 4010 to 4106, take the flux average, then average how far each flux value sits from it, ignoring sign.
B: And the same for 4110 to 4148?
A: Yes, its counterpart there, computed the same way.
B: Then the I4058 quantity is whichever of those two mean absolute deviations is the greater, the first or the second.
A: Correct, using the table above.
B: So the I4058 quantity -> 1.9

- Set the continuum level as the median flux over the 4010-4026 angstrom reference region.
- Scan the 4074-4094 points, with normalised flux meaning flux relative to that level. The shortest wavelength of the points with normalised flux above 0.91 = 4075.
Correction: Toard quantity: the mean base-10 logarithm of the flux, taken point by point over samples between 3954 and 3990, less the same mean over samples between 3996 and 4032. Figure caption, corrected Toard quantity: -0.11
